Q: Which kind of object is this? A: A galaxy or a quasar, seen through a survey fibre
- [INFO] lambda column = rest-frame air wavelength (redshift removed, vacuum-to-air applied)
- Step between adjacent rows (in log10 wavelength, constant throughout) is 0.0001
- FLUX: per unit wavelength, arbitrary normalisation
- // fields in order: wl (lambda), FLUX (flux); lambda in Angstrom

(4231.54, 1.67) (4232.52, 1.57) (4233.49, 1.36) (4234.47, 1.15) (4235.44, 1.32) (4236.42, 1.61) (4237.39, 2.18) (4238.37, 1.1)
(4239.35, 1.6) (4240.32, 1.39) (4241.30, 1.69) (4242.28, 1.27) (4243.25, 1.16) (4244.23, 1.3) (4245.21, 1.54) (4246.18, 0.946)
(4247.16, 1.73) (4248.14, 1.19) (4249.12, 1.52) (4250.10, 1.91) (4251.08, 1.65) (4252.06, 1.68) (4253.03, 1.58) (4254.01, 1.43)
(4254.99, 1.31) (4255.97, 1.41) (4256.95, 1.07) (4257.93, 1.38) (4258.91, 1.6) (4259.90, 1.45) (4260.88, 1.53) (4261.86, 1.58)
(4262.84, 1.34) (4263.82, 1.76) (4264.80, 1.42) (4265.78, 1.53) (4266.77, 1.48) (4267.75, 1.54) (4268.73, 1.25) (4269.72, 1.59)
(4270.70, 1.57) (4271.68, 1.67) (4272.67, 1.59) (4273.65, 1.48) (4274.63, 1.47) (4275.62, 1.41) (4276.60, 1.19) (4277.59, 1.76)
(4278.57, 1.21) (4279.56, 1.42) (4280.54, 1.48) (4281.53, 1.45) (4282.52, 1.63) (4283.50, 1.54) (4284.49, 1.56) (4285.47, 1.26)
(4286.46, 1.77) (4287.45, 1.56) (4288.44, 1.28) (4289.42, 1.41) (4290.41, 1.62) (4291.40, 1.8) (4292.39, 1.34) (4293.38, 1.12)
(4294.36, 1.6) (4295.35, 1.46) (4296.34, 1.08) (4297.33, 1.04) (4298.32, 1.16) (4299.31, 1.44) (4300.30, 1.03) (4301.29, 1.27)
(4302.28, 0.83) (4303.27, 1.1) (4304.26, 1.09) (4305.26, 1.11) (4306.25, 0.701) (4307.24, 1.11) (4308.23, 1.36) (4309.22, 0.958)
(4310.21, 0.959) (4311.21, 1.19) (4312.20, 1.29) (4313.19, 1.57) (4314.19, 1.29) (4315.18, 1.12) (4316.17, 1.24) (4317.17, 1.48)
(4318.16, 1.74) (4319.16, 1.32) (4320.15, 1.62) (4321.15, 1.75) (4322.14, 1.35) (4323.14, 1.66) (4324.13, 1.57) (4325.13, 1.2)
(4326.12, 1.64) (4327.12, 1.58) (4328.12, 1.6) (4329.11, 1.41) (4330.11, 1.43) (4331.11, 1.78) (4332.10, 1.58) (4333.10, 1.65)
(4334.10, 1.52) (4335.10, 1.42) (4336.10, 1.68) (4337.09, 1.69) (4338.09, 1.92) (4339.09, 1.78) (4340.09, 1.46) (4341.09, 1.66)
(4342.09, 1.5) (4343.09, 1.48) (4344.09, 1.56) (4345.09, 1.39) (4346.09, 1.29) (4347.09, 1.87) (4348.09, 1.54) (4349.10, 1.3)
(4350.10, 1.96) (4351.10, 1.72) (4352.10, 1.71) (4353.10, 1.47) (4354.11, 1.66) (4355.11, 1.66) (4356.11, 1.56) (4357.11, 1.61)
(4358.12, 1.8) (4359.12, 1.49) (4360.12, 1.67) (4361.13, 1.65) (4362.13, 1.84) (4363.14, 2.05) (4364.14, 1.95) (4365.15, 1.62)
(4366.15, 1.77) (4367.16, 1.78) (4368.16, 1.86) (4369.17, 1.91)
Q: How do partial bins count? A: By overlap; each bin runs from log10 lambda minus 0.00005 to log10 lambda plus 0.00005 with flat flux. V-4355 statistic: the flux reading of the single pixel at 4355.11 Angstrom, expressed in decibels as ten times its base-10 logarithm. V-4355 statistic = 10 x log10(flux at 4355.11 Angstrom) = 2.2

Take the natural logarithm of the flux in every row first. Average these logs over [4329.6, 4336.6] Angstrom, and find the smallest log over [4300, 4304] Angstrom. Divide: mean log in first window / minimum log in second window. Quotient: -2.4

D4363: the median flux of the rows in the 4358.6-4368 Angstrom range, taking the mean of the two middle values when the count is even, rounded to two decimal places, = 1.77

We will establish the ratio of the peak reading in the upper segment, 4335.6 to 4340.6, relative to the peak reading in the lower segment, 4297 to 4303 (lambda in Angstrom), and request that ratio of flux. 1.33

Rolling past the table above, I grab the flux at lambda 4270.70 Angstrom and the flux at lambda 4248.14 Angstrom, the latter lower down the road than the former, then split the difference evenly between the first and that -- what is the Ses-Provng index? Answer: 1.38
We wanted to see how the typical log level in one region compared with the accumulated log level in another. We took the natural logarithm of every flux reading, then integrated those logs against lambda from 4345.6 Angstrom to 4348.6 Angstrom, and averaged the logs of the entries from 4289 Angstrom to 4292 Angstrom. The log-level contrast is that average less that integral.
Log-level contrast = -0.84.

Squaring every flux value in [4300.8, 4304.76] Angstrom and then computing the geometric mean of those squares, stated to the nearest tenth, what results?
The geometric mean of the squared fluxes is 1.1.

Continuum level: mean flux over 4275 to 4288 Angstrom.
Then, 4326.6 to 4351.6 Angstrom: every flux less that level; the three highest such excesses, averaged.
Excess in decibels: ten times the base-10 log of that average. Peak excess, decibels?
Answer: -3.6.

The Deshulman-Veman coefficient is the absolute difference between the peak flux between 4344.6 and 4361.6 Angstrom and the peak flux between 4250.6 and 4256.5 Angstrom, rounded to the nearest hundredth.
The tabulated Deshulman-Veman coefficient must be 0.28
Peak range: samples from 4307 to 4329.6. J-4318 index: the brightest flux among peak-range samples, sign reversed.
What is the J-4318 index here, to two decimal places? -1.75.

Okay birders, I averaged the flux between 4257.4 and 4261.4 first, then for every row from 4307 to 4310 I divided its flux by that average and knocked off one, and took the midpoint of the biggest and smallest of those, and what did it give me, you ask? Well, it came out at -0.22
